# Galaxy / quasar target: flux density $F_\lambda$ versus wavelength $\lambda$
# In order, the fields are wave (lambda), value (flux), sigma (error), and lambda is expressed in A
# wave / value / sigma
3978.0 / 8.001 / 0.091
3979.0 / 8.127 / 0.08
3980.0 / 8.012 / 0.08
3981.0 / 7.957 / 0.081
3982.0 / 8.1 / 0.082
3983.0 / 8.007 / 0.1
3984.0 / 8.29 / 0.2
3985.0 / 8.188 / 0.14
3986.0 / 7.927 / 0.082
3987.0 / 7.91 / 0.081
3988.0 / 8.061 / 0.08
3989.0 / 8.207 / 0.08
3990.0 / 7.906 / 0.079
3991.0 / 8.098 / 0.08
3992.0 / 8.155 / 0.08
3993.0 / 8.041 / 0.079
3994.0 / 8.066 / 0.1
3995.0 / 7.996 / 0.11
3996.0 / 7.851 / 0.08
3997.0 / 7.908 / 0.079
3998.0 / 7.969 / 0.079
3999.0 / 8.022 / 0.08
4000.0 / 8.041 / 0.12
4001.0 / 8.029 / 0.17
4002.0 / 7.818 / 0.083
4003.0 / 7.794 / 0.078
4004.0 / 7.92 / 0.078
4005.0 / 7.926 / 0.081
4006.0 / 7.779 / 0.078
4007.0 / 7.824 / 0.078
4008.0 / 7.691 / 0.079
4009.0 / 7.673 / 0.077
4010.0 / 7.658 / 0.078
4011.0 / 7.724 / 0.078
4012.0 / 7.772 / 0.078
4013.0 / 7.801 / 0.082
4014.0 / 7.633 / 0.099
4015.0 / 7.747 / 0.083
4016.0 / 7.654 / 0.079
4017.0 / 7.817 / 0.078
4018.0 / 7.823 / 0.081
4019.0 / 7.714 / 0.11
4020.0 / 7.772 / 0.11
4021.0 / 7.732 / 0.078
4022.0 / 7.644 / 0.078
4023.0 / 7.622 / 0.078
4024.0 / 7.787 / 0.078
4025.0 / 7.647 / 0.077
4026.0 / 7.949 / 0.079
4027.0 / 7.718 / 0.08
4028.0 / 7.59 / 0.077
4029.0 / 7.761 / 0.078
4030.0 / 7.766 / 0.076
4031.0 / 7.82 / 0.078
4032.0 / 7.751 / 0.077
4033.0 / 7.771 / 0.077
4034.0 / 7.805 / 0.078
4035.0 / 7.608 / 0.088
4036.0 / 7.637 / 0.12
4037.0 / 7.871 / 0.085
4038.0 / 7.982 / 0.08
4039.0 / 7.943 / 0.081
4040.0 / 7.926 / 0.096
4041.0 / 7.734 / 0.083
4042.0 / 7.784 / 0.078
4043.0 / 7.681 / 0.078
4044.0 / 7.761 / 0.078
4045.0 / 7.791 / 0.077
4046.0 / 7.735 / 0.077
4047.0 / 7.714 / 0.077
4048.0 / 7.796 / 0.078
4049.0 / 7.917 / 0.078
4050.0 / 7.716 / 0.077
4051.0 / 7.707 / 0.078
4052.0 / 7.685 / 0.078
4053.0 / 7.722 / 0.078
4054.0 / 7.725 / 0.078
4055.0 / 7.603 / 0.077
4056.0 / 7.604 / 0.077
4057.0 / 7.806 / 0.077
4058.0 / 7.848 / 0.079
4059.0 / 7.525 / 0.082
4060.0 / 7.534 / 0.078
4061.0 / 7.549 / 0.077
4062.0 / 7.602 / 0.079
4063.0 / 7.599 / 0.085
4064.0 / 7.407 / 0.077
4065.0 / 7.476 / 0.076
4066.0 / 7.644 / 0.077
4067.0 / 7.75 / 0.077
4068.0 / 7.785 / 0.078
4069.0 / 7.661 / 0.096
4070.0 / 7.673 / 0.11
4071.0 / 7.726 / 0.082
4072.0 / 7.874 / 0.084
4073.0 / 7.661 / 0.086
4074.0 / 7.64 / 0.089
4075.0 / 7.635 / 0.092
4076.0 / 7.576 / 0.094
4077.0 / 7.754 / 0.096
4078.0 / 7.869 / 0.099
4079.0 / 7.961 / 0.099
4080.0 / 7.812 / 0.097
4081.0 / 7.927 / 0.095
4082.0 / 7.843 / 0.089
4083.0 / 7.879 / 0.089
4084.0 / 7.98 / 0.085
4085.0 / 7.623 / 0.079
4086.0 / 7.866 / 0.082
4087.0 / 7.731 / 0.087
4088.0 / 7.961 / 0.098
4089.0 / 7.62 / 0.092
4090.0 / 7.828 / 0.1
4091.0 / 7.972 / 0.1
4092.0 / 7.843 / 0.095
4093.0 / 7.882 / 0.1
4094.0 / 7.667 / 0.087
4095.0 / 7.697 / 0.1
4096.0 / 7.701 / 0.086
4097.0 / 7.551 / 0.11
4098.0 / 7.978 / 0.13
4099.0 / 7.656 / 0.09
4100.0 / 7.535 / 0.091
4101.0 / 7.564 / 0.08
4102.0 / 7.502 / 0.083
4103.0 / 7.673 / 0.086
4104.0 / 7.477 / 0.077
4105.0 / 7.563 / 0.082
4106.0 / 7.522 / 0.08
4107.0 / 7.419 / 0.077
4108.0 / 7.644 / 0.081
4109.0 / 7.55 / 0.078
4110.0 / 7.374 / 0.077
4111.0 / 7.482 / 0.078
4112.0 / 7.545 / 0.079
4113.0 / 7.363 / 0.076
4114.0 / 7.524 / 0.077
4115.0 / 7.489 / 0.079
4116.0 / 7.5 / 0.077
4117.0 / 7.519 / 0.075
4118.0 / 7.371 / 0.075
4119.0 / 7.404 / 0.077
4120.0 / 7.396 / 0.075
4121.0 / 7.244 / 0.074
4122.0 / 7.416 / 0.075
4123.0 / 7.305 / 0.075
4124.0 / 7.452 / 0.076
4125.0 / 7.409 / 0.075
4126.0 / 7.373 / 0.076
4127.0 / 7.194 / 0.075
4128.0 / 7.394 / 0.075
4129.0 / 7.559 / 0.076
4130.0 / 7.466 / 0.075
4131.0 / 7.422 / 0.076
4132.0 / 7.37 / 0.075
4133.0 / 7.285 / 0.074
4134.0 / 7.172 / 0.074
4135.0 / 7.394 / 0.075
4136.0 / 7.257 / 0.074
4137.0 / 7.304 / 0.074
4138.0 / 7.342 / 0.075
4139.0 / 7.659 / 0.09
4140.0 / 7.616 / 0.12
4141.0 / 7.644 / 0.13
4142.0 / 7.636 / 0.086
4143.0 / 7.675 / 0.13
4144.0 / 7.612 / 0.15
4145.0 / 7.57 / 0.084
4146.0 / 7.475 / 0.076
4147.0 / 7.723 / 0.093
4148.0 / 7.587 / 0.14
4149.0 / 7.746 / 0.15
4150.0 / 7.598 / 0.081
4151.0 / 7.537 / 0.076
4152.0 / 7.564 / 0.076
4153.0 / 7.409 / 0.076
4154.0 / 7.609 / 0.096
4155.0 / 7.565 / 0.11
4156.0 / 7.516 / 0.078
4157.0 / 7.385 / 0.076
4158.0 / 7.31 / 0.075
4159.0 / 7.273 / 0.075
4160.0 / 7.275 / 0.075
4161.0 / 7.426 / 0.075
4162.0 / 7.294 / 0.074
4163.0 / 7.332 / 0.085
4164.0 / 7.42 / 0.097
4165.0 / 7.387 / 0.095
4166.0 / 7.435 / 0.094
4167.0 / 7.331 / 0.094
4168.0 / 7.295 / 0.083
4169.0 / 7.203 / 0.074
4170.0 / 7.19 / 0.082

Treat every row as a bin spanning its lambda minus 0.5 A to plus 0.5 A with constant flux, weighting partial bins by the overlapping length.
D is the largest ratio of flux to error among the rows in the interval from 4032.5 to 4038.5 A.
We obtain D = 101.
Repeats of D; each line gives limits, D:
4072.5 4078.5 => 89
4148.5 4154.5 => 100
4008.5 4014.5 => 100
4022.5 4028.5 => 101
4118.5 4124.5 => 99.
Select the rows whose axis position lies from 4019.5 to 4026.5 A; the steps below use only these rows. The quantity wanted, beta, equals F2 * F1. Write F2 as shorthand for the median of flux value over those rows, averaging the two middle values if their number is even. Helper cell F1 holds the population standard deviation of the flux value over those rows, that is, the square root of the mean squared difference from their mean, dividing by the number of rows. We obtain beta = 0.82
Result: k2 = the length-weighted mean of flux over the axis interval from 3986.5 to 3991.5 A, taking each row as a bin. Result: 8.04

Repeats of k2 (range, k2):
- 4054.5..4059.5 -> 7.68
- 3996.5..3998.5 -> 7.94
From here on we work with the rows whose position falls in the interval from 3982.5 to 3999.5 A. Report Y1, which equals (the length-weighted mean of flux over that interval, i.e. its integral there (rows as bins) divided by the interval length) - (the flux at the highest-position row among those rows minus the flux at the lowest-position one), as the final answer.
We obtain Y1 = 8.02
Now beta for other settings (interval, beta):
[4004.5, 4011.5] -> 0.69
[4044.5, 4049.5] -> 0.55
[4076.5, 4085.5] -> 0.82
